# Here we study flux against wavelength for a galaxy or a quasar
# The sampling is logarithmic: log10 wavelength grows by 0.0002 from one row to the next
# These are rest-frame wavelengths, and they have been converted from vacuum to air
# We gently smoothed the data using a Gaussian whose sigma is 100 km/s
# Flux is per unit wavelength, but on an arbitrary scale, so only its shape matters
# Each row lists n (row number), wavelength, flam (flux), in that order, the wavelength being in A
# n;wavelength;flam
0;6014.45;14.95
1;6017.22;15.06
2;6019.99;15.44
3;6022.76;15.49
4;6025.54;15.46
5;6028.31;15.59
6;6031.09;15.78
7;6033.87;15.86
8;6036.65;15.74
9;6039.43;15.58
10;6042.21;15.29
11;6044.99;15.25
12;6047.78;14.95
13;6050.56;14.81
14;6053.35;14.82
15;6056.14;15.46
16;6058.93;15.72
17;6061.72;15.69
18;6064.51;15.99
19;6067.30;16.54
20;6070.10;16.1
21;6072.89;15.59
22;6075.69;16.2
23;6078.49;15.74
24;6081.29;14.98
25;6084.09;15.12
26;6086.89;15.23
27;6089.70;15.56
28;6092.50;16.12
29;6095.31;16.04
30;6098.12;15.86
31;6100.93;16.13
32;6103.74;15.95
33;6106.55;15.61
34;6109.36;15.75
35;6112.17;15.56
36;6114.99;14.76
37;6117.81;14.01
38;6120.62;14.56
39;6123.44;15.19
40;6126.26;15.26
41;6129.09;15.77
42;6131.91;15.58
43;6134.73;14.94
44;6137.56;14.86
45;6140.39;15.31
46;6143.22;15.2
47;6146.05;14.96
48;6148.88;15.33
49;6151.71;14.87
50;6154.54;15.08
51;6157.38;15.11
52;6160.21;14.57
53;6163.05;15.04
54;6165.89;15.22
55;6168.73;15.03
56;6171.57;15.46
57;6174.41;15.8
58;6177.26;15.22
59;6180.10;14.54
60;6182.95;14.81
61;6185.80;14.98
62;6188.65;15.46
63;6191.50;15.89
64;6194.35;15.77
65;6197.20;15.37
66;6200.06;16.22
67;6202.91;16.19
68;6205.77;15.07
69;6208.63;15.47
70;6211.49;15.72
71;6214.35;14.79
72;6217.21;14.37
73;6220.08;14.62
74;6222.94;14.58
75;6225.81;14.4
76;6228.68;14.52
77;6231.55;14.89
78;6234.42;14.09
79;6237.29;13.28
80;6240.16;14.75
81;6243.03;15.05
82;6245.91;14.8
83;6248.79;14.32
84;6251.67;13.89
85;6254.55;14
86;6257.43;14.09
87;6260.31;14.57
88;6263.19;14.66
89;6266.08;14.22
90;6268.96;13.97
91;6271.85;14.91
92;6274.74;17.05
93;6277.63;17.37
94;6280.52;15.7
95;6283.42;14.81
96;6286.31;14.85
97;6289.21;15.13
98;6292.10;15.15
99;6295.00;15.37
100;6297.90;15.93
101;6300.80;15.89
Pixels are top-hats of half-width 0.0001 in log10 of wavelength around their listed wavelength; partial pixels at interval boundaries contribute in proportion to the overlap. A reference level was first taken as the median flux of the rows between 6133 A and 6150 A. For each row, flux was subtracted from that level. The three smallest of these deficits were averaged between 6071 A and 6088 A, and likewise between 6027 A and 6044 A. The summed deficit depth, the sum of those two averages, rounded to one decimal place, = -1.5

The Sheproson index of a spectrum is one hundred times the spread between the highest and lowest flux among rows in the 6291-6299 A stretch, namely 78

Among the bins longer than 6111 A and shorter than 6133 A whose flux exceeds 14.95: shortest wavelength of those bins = 6112.17 A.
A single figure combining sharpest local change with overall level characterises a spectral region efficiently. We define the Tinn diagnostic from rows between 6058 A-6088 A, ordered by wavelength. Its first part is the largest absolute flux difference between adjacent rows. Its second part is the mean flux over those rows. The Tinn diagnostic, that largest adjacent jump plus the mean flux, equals 16.5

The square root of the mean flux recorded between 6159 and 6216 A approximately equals 3.92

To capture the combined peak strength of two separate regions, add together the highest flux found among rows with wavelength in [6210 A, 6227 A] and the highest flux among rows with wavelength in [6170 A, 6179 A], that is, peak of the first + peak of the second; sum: 31.5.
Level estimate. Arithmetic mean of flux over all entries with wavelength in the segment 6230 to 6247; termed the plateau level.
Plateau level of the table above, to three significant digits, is 14.5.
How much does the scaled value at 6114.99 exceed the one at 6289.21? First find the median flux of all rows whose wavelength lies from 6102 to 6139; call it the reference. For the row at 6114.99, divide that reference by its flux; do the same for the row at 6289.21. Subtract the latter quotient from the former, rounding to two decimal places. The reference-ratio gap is 0.03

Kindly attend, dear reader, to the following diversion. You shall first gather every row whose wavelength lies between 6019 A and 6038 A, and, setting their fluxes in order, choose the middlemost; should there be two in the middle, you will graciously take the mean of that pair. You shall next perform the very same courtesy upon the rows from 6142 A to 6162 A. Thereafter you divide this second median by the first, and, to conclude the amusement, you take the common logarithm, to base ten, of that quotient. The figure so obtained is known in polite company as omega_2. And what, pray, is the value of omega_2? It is -0.014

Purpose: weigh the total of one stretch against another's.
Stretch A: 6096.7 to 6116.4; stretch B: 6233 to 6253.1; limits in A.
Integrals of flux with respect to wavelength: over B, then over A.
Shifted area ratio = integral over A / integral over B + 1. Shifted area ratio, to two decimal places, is 2.07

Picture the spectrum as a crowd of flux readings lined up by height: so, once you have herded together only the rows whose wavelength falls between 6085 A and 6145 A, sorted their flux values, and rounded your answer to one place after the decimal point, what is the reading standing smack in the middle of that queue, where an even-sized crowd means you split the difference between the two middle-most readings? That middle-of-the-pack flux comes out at 15.6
